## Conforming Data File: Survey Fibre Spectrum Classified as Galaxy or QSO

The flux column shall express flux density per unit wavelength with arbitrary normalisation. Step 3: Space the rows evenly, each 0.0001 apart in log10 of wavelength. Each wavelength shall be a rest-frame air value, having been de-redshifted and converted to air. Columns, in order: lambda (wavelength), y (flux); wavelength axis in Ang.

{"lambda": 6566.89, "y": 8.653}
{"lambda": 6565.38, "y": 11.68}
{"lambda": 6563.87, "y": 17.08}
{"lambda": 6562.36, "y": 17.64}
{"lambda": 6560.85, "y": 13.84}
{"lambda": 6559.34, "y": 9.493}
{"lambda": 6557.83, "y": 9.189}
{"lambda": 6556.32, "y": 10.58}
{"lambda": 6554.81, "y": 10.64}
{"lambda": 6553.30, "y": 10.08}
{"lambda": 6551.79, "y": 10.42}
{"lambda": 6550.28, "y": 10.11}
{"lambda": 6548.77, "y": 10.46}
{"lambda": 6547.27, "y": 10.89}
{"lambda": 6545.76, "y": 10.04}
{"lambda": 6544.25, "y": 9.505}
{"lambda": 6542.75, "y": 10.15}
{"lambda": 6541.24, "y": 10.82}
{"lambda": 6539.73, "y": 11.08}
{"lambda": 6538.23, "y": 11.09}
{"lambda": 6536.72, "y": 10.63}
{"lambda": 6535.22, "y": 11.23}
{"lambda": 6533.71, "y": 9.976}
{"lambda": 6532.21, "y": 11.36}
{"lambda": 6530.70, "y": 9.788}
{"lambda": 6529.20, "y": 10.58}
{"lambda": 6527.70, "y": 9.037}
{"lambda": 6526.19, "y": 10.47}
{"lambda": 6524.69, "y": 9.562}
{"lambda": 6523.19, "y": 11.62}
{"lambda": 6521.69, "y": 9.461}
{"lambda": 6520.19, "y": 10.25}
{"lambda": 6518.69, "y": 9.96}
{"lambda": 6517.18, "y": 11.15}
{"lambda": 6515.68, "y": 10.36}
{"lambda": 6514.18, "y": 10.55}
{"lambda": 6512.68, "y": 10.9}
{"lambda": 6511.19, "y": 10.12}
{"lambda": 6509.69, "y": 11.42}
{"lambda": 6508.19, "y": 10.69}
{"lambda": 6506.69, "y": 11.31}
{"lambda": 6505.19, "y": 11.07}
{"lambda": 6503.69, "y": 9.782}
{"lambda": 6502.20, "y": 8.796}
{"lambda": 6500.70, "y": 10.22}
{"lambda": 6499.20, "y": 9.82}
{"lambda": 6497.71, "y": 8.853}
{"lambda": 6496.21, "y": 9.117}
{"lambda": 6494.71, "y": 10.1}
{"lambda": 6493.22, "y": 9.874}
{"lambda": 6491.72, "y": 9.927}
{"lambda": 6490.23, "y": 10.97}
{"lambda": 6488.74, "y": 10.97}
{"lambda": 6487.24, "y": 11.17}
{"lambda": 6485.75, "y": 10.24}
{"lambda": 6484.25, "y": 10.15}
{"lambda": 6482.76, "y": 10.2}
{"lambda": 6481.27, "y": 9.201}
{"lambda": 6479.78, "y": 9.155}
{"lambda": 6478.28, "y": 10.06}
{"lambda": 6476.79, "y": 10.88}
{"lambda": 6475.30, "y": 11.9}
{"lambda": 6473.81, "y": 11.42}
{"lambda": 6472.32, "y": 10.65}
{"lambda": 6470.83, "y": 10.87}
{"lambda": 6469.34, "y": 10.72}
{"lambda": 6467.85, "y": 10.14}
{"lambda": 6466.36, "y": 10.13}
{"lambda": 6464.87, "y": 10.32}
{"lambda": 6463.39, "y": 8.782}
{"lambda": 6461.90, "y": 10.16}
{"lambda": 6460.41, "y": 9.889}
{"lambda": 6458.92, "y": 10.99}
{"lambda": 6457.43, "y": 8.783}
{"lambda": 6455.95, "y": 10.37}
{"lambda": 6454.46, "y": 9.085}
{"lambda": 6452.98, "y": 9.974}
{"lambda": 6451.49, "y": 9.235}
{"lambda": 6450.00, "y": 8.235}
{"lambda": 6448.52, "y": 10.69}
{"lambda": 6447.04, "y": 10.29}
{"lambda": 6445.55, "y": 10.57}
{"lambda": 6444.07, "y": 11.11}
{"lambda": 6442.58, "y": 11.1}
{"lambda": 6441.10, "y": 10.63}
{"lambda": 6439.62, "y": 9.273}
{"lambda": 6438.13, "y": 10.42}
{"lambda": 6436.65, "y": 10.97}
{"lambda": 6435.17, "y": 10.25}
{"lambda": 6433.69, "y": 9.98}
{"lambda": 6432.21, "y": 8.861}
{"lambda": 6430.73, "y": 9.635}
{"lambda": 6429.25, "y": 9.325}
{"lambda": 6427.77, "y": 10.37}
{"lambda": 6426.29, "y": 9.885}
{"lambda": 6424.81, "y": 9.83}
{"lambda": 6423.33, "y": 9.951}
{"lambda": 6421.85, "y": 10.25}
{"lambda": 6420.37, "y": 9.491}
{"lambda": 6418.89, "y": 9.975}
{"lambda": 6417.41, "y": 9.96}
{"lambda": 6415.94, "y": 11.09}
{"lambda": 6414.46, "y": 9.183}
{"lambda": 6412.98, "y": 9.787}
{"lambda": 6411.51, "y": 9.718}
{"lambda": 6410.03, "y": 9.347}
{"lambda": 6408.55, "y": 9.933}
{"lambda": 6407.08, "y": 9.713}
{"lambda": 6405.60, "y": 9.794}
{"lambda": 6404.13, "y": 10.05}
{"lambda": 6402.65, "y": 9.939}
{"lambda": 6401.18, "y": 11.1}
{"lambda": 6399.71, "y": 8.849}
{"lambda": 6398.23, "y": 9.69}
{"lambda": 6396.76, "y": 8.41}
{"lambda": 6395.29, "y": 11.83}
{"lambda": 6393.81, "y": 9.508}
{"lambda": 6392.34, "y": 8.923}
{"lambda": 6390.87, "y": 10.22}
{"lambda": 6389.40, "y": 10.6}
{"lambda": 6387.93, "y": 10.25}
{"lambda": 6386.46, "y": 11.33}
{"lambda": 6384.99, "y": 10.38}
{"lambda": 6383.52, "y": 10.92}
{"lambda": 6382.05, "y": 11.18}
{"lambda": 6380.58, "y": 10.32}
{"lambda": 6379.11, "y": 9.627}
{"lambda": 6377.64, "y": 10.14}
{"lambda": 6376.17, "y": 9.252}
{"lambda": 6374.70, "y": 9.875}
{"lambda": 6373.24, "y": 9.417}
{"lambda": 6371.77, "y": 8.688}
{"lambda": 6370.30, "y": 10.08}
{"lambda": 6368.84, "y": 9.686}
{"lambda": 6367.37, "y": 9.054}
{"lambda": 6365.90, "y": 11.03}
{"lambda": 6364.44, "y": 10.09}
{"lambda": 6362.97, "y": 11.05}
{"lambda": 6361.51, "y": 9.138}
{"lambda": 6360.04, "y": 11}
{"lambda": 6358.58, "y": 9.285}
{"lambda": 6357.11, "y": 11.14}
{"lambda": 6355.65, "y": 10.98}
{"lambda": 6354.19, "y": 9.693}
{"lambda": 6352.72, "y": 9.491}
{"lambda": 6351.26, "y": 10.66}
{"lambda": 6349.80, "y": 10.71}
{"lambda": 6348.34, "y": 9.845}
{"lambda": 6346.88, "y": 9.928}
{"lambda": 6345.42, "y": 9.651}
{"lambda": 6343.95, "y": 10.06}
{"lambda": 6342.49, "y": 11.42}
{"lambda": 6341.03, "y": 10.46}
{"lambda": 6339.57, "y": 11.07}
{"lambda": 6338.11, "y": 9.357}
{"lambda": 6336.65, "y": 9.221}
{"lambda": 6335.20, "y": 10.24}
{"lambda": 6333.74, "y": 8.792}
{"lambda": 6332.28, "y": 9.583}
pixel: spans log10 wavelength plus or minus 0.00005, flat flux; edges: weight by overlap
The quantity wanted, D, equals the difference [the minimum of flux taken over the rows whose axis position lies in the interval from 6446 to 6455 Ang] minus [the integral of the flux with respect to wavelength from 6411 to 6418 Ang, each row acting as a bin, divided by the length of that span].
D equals -1.73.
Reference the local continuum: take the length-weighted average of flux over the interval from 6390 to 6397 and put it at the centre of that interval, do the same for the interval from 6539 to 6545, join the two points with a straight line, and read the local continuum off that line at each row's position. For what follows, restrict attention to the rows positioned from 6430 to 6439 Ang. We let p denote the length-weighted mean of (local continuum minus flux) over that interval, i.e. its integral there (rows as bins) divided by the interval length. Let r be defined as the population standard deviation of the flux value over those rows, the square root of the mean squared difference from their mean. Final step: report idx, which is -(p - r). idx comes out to 0.64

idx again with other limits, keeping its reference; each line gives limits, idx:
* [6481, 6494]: 0.73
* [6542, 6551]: 0.21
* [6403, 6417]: 0.41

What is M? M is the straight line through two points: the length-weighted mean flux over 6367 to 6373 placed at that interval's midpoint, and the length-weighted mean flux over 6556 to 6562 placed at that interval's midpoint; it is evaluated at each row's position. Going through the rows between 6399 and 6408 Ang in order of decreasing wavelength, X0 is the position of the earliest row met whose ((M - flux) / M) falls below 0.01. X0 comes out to 6407.08 Ang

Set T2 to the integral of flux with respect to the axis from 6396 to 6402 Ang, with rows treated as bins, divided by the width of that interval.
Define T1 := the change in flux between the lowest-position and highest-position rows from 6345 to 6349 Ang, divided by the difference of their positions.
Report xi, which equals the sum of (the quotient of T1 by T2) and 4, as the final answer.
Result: 4.01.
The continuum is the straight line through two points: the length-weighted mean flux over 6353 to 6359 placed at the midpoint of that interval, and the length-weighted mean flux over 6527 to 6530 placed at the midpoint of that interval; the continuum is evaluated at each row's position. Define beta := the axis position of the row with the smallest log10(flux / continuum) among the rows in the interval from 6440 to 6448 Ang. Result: 6447.04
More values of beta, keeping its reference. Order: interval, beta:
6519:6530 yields 6527.70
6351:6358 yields 6352.72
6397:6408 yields 6399.71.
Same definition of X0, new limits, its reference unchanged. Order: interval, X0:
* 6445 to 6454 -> 6448.52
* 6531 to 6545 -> 6539.73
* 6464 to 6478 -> 6476.79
